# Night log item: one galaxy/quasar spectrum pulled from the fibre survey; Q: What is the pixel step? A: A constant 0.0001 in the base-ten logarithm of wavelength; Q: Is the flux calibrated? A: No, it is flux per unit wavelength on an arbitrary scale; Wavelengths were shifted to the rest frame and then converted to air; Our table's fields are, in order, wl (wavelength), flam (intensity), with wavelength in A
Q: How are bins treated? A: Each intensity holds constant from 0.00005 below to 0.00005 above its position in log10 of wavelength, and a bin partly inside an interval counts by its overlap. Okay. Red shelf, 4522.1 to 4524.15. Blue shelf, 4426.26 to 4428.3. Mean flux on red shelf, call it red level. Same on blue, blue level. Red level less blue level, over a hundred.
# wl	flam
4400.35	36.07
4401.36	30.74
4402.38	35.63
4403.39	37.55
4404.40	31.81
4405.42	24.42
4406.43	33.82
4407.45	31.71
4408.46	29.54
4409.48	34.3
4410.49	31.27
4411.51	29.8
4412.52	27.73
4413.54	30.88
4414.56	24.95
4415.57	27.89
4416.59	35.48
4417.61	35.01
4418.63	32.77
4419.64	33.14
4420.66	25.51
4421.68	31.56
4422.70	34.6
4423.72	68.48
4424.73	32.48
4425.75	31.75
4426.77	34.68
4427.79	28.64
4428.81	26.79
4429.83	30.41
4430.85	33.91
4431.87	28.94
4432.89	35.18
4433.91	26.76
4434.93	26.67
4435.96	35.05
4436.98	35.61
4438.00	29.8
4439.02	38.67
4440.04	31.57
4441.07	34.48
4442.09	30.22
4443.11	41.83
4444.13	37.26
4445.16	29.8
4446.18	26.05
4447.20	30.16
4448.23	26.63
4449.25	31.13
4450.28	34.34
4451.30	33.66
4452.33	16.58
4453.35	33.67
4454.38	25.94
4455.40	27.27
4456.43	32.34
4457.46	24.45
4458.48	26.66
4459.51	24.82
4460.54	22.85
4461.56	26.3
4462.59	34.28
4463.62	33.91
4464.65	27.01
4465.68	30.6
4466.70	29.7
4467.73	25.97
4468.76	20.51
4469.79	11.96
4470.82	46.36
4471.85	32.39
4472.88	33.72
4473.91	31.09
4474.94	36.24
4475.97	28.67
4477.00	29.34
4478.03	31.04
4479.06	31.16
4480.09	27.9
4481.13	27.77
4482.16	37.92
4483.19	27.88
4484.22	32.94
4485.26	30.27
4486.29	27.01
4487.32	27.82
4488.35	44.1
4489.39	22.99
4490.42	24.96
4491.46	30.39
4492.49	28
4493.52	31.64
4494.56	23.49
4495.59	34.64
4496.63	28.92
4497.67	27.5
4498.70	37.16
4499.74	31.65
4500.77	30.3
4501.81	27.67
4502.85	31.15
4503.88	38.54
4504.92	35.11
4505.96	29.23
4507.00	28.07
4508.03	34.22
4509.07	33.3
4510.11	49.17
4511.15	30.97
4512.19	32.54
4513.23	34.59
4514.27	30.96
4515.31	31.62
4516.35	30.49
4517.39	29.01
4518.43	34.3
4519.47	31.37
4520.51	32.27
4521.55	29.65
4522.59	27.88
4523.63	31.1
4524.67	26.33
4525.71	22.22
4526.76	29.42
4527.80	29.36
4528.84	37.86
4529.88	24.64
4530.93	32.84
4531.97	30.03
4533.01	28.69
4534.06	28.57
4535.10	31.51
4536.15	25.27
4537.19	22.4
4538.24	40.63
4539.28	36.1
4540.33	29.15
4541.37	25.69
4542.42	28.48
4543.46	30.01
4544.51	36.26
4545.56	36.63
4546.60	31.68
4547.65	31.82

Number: -0.02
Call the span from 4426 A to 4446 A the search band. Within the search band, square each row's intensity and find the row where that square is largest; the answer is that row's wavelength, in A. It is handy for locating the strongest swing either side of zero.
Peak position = 4443.11 A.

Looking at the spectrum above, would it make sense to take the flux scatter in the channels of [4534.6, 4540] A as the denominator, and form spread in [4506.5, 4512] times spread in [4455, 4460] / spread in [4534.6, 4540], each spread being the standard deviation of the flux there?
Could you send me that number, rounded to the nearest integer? 3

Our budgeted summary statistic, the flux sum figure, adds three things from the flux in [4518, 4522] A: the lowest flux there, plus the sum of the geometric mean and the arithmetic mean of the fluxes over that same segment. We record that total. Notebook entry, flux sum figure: 93.4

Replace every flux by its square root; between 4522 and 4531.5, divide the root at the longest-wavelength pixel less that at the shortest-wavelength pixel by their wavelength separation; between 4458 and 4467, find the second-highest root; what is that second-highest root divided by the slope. 108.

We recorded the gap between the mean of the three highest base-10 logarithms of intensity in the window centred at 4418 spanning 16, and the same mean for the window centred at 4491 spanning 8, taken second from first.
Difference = 0.10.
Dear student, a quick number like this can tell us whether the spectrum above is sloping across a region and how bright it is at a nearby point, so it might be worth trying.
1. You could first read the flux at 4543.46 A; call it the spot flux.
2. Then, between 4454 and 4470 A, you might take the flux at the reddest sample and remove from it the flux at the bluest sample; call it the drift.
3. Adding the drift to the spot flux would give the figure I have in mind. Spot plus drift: 16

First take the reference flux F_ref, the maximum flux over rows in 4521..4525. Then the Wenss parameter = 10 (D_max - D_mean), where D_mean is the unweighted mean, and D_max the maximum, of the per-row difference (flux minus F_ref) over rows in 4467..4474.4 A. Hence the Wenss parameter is 175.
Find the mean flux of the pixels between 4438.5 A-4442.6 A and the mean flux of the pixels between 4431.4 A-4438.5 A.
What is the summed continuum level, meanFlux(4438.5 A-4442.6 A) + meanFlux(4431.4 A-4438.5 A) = 65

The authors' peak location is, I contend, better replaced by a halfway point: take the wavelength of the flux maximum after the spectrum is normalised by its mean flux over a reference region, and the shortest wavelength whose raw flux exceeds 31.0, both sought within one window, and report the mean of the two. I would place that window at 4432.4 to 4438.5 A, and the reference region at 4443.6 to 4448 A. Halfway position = 4434.9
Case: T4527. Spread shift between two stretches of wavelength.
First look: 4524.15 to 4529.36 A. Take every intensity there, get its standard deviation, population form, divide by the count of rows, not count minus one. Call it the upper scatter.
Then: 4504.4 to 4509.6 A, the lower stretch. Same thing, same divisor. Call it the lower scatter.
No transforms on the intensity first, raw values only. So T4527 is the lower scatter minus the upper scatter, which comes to -2.3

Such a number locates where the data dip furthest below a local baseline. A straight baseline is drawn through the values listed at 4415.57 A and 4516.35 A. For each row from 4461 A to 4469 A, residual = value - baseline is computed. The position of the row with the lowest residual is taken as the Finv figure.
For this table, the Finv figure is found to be 4468.76 A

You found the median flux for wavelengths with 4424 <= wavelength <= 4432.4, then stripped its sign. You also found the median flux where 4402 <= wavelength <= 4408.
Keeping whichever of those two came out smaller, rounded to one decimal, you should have 31.1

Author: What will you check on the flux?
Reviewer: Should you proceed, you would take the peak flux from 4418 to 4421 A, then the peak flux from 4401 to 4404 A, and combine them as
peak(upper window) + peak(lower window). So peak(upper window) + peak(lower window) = 71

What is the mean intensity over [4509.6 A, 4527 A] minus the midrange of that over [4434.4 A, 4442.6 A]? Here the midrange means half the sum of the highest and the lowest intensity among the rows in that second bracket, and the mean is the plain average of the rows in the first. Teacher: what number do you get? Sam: -1.3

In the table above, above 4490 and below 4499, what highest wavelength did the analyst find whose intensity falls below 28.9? 4497.67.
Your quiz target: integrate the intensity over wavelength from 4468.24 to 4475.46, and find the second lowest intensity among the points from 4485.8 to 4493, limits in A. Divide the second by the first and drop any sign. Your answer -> 0.114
